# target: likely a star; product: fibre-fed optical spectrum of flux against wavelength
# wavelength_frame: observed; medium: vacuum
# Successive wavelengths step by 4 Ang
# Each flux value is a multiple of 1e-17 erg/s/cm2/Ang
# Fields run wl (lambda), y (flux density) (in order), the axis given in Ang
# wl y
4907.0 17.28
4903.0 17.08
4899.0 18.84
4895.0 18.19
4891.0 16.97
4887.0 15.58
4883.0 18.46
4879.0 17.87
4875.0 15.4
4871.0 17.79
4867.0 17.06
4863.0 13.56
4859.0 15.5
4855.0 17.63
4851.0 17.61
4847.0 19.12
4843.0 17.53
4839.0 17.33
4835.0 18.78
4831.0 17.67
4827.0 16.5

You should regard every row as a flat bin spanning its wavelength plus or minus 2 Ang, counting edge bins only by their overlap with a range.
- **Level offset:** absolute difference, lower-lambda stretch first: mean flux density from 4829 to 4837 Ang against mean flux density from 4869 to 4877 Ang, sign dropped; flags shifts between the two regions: 1.6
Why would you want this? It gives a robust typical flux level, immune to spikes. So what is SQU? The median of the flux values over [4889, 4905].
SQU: 17.6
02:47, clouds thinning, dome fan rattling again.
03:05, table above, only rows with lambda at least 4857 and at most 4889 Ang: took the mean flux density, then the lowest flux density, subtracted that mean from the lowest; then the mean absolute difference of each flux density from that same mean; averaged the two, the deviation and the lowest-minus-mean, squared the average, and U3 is 0.53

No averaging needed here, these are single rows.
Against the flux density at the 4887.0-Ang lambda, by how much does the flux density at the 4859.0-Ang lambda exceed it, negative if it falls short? -0.1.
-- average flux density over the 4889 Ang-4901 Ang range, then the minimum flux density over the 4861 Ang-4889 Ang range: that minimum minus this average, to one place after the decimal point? -4.4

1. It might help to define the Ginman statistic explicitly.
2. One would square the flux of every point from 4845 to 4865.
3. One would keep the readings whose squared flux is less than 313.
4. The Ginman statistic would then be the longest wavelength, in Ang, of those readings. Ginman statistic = 4863.0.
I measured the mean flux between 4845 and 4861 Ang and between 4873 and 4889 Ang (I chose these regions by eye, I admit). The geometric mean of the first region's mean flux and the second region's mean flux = 17.1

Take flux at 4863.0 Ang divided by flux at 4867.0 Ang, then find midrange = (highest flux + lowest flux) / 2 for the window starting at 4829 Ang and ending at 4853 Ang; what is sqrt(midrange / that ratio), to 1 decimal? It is 4.8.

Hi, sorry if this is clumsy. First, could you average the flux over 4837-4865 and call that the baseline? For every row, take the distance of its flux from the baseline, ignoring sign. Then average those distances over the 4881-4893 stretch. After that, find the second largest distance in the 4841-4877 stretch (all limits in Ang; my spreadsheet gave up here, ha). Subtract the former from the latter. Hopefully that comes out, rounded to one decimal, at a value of 1.2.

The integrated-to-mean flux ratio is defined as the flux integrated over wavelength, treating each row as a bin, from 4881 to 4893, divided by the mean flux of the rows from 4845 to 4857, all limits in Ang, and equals 11.3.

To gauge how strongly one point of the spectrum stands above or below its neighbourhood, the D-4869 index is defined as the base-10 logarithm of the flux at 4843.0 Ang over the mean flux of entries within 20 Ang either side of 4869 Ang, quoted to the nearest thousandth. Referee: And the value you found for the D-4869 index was 0.022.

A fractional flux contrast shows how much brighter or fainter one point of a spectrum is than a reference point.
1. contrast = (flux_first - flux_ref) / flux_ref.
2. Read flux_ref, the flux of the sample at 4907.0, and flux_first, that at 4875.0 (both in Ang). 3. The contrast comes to -0.11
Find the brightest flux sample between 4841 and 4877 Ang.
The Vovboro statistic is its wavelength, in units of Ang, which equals 4847.0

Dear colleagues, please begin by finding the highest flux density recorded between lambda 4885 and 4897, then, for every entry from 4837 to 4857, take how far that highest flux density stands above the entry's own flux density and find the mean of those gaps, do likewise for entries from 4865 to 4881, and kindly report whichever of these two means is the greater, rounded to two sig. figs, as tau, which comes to 1.2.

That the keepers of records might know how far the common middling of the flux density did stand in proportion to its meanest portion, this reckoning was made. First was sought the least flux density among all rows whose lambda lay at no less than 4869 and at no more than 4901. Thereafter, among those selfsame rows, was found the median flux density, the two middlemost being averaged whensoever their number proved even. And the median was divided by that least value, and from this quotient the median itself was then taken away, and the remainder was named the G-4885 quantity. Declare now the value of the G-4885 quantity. -16.7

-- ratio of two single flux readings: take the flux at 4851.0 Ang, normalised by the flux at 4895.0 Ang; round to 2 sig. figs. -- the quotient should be 0.97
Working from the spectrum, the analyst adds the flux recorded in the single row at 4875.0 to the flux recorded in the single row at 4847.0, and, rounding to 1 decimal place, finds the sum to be 34.5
